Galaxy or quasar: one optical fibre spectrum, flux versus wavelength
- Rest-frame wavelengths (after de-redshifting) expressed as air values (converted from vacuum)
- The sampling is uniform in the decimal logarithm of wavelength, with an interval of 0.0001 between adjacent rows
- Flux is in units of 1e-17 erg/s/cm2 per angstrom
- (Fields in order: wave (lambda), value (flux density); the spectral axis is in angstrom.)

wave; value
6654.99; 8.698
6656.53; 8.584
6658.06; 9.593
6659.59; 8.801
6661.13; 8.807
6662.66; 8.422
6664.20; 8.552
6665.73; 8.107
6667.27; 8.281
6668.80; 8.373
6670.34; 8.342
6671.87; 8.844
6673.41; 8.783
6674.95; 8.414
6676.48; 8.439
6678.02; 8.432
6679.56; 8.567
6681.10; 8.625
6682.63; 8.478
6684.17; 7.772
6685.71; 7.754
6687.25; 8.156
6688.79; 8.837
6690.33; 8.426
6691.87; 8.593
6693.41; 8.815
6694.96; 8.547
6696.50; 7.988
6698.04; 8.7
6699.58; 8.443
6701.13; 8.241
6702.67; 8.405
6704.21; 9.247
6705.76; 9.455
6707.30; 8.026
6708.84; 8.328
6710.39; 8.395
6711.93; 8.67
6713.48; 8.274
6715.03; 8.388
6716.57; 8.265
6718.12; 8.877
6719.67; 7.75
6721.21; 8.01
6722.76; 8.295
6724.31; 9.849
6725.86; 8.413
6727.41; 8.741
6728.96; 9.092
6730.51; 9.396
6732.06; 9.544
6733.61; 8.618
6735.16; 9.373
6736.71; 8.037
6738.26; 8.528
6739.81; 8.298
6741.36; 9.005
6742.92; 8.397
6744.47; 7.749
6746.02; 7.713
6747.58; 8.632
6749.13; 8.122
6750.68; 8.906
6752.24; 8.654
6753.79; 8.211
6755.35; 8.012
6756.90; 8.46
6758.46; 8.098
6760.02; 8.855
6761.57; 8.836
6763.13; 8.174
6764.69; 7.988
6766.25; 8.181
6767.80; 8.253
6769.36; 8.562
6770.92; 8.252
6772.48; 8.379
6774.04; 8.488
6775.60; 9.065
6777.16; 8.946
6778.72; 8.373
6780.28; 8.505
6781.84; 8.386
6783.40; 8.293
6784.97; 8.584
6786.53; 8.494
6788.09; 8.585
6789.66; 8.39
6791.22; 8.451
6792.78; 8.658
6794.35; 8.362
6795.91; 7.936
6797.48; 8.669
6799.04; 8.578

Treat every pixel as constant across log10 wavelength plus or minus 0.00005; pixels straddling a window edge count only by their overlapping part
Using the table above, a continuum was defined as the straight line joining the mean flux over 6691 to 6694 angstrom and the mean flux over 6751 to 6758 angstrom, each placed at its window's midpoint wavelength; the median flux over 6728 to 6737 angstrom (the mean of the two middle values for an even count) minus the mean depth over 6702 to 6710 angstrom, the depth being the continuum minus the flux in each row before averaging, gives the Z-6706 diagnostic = 9.3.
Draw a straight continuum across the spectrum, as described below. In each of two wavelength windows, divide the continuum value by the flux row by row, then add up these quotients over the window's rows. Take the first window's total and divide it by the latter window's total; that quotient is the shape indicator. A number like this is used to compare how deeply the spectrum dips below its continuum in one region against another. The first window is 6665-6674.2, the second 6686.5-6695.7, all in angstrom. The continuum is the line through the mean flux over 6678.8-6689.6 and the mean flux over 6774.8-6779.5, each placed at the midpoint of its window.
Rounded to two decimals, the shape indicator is 1.00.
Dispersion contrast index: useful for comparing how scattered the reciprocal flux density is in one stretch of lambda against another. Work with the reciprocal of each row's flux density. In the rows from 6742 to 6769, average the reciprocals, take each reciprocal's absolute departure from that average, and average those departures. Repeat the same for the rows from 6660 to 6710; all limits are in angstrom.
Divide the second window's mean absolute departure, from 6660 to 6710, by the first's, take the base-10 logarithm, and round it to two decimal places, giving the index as -0.08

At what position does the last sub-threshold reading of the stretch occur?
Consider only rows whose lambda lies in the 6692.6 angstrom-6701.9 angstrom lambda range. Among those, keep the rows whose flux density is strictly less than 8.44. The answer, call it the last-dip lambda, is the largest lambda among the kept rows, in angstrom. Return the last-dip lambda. 6701.13 angstrom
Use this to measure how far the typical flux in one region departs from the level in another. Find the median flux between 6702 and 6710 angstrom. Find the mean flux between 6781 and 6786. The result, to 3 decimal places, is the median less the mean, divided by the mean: -0.002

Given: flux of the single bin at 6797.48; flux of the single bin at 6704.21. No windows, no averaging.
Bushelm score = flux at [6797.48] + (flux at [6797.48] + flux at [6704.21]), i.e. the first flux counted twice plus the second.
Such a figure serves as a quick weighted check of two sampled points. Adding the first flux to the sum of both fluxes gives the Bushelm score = 26.6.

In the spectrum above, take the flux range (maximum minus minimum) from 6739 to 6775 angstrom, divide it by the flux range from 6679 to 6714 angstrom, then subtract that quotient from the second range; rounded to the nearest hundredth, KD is 0.94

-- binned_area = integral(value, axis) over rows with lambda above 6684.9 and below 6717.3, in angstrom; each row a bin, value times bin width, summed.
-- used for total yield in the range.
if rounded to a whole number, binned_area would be 275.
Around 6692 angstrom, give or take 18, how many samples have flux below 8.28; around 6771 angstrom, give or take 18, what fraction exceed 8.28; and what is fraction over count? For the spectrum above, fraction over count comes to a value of 0.109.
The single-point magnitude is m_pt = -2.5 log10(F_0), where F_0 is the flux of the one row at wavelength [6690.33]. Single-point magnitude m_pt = -2.31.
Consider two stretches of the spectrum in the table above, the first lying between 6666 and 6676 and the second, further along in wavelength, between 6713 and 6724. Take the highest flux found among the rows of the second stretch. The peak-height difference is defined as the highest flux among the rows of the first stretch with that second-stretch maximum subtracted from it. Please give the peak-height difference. 0.0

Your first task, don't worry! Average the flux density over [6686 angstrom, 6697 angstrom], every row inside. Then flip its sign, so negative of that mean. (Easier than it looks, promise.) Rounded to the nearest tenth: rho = -8.5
